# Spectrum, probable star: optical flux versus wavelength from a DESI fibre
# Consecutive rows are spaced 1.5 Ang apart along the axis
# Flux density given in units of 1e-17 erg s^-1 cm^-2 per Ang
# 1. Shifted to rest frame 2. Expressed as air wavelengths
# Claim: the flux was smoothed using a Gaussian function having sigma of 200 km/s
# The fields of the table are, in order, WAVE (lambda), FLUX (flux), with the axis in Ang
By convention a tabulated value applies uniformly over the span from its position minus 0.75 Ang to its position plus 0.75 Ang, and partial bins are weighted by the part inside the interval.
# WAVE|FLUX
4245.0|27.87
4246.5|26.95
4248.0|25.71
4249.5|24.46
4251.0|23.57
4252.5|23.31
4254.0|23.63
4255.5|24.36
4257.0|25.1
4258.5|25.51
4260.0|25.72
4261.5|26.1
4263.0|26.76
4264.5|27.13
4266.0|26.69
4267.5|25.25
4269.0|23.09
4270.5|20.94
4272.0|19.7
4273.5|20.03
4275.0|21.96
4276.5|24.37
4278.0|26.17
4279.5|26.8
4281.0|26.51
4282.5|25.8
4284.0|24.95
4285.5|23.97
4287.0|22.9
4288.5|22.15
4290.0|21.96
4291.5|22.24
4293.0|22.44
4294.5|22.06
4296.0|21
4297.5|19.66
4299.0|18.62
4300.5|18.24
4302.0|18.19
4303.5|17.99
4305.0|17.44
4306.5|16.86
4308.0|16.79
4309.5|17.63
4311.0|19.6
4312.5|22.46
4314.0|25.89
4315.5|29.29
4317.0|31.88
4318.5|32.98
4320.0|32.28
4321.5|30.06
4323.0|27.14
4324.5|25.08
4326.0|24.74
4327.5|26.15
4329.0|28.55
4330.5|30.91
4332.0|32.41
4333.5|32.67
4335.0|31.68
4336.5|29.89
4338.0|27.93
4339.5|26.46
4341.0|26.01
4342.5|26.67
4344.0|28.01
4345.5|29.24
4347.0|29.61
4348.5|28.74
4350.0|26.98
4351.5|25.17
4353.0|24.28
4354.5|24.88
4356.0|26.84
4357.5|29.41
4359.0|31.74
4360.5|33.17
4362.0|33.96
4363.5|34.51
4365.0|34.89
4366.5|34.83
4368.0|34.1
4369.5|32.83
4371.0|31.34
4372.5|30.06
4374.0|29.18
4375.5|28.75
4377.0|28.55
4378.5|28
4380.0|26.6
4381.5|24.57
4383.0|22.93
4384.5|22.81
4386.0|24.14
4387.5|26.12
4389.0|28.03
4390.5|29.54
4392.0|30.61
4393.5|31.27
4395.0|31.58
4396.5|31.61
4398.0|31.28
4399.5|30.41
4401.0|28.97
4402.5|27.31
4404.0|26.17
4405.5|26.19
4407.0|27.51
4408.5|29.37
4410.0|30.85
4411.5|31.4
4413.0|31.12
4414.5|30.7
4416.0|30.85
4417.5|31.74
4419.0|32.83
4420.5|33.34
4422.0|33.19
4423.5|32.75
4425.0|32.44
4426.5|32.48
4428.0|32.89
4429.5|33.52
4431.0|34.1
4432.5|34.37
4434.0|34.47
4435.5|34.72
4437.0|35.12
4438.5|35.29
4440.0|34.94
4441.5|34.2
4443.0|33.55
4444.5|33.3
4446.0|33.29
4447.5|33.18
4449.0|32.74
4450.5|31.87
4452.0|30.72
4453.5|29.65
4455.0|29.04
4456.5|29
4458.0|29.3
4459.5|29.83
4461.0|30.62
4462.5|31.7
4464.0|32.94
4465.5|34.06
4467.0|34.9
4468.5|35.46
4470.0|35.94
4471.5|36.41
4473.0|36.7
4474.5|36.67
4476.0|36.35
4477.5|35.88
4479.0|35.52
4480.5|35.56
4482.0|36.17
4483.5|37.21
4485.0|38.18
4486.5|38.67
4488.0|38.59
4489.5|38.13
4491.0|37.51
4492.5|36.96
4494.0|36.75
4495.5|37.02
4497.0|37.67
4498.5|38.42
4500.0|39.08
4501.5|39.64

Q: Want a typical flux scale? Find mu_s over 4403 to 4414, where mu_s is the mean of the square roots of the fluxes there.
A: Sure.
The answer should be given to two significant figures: 5.4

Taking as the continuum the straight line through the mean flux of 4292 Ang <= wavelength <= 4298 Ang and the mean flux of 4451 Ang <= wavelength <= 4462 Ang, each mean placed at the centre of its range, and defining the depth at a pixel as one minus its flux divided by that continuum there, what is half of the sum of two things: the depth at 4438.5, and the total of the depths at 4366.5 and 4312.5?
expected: -0.31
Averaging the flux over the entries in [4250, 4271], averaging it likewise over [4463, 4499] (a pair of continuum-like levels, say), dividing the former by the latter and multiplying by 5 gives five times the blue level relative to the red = 3.4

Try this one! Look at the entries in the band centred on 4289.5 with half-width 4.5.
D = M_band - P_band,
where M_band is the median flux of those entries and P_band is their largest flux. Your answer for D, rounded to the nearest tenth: -1.6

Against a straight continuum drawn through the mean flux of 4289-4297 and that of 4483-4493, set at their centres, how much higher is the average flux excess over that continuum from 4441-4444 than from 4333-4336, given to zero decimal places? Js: -7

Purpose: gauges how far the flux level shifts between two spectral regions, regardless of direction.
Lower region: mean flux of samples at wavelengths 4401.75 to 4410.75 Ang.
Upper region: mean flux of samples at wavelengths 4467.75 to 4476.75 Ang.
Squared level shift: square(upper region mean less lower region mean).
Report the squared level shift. 70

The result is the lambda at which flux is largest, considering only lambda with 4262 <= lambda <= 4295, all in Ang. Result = 4264.5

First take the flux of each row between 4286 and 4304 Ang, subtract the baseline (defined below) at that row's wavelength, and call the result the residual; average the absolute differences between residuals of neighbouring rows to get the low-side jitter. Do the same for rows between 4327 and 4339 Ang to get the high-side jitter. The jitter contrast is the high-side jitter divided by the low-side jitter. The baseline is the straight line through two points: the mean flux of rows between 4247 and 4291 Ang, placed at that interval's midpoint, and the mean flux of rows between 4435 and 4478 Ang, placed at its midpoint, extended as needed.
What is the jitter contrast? 2.8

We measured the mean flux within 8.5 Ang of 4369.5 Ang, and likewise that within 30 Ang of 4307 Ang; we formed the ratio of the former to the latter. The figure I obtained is 1.30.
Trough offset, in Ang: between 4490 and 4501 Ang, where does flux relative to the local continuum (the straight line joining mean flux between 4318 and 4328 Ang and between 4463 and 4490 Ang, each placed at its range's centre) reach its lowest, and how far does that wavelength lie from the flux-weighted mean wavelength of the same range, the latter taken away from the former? -1.5 Ang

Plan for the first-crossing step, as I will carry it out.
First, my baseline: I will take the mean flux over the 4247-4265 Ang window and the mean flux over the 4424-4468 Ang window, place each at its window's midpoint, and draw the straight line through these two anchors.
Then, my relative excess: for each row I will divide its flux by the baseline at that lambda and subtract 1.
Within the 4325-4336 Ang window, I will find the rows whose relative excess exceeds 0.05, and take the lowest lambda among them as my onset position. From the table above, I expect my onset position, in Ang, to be 4330.5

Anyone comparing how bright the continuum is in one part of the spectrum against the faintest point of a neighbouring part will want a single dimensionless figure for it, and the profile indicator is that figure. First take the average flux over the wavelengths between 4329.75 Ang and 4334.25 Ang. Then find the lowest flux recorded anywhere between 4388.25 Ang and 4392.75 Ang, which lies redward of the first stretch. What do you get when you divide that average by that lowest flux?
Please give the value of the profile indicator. 1.1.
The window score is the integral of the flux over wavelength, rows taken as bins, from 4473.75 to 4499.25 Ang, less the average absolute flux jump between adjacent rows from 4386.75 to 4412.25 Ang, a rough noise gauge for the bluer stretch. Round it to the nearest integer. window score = 946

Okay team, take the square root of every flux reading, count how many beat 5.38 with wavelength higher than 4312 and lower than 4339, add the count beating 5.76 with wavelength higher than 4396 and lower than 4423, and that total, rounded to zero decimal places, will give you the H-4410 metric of 12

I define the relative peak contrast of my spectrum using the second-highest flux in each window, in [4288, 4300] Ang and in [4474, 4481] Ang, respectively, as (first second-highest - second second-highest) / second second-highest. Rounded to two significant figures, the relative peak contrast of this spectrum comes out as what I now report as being -0.39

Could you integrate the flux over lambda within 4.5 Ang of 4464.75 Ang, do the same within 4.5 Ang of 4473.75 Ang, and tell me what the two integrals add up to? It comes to 626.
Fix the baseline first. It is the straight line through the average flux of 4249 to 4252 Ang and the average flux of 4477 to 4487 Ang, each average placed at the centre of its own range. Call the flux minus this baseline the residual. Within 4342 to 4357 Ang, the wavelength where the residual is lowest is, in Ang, 4353.0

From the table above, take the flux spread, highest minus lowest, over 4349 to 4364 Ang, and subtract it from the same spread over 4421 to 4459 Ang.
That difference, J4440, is -3.9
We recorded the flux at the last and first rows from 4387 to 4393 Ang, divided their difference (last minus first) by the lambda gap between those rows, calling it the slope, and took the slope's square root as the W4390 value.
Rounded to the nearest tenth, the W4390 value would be 1.0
